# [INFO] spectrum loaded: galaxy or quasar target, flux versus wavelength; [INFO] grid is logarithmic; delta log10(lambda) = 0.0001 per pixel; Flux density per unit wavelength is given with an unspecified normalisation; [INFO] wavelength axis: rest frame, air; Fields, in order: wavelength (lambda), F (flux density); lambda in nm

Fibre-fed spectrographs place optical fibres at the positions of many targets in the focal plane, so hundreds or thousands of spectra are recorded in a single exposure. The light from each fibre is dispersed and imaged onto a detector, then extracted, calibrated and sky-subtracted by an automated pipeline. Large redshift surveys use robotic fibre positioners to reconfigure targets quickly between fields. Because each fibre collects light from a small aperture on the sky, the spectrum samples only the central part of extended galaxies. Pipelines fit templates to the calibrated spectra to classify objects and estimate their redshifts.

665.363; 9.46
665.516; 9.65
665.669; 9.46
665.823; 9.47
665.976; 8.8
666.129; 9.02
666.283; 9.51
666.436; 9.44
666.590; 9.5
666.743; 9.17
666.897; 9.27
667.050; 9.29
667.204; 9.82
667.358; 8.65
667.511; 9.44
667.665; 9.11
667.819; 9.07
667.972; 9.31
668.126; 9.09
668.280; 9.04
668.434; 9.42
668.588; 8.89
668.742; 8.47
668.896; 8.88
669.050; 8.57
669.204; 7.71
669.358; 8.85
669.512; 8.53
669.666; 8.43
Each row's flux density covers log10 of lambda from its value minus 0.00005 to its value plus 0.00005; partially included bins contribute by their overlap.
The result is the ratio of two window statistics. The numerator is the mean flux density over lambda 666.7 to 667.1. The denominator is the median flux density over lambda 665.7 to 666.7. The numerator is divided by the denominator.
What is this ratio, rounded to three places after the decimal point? 0.978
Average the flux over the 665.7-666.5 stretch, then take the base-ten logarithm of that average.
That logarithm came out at 0.966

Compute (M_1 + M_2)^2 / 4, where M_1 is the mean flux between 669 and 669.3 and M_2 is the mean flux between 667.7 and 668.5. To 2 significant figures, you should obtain 75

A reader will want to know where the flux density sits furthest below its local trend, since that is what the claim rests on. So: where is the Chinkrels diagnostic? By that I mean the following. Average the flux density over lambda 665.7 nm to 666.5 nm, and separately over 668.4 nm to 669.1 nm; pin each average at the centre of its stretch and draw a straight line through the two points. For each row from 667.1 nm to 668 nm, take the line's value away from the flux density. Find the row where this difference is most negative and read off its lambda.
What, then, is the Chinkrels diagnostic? 667.358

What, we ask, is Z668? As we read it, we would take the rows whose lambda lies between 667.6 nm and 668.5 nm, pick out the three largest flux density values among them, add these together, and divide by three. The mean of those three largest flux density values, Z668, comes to 9.28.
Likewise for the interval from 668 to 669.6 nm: 9.18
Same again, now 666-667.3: 9.61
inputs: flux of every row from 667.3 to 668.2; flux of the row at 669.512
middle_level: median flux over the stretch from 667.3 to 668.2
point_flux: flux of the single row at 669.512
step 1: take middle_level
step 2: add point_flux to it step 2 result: 17.6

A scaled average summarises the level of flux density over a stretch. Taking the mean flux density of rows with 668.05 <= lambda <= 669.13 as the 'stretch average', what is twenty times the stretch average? 178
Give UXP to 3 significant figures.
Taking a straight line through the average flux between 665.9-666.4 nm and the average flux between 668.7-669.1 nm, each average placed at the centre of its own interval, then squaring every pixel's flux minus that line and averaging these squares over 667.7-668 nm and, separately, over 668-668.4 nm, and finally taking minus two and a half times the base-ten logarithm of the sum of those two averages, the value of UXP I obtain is 1.48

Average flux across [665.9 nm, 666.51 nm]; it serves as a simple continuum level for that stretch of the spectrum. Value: 9.19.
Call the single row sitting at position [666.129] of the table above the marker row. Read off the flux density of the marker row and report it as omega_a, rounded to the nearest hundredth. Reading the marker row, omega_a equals 9.02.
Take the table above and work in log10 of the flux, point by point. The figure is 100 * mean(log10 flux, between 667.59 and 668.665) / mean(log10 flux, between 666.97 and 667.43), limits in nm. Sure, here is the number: 99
